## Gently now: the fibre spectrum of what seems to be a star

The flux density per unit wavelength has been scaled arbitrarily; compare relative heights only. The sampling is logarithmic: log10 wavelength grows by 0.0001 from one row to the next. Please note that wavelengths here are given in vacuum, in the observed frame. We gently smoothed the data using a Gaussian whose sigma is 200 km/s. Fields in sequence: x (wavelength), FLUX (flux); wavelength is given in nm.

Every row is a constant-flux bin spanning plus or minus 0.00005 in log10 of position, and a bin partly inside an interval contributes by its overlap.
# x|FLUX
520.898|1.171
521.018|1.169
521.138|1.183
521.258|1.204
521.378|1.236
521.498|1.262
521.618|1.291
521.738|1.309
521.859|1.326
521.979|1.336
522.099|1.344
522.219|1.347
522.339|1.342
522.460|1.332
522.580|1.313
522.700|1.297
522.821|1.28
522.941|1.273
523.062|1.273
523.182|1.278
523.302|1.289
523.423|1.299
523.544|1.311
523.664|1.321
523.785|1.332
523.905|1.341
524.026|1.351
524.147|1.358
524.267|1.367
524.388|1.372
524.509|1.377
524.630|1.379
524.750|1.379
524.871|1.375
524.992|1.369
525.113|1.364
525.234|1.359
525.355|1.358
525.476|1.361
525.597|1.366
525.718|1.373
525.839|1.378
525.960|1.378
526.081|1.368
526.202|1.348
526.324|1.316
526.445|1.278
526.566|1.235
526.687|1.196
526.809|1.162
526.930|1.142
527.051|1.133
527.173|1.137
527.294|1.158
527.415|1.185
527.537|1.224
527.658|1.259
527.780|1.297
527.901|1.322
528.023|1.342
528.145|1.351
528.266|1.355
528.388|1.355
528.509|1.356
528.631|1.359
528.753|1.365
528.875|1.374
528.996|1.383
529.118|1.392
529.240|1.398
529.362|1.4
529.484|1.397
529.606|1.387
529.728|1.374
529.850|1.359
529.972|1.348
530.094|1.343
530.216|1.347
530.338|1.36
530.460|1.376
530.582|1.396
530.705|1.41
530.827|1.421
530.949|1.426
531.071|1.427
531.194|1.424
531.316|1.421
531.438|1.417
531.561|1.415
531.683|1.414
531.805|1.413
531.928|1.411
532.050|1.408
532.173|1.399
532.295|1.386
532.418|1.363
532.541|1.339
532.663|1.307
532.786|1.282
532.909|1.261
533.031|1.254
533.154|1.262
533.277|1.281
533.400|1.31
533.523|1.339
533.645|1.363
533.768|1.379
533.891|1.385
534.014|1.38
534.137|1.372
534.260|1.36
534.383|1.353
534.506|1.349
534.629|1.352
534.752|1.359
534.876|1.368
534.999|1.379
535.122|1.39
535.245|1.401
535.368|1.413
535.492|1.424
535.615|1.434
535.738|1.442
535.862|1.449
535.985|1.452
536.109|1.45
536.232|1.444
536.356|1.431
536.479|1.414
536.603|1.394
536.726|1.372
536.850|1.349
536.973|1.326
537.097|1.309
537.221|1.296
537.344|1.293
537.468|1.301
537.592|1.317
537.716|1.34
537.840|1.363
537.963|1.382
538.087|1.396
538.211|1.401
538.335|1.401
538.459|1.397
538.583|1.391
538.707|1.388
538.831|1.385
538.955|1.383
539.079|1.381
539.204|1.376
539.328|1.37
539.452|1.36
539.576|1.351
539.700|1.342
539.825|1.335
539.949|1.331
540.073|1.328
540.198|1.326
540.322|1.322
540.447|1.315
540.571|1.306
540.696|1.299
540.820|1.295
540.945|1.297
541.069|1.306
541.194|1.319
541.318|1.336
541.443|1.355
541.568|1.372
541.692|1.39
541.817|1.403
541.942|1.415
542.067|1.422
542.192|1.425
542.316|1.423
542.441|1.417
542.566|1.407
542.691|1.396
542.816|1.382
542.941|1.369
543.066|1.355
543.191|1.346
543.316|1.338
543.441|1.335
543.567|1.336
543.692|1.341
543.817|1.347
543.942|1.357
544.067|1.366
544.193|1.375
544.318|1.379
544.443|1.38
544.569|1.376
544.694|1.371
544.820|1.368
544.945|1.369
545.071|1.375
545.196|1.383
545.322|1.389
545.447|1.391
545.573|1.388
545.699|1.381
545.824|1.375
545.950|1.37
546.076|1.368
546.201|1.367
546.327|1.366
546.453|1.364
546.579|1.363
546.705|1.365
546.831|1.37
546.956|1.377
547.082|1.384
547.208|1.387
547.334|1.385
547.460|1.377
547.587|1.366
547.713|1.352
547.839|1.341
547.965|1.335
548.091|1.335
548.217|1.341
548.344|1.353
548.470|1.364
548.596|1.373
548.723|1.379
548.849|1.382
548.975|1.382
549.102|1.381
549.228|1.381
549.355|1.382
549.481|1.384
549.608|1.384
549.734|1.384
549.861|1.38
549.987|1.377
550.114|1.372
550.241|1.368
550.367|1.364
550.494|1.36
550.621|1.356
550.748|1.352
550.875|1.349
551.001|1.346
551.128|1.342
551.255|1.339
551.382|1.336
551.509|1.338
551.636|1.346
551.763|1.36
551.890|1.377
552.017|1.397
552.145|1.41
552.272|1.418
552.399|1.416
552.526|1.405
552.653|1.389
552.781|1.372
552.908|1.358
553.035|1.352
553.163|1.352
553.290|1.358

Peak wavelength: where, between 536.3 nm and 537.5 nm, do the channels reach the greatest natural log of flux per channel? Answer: 536.356 nm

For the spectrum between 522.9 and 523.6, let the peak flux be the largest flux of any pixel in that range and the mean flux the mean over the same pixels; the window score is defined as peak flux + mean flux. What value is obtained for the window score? 2.60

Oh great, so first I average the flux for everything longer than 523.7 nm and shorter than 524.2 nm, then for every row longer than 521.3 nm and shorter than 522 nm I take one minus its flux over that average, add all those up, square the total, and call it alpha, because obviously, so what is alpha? 0.05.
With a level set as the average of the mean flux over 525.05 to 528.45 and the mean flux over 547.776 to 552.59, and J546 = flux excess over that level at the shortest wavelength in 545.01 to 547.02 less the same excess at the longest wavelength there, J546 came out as 0.00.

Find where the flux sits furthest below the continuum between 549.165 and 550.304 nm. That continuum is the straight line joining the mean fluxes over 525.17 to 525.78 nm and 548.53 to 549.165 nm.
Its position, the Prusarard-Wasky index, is 550.241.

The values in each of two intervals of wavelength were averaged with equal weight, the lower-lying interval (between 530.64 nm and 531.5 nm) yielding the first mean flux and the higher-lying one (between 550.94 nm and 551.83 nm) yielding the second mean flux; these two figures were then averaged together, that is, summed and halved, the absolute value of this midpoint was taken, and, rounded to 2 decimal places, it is 1.38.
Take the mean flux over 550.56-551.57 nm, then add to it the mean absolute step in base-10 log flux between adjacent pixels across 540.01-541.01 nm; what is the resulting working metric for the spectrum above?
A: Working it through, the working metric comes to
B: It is 1.35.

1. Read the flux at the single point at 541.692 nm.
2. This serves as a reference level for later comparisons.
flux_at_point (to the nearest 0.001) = 1.390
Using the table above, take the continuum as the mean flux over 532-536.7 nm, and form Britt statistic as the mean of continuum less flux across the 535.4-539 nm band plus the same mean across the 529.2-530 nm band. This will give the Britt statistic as -0.02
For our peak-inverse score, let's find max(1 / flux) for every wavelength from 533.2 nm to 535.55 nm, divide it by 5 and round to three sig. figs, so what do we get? 0.156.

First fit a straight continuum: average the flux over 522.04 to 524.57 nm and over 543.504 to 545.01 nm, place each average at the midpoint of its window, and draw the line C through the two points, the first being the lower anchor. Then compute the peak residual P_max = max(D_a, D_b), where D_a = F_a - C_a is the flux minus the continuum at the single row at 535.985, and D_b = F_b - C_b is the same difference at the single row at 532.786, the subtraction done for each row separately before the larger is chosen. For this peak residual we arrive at 0.10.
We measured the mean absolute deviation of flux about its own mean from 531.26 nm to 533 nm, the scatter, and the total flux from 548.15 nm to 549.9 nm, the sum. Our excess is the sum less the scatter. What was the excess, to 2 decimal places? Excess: 19.20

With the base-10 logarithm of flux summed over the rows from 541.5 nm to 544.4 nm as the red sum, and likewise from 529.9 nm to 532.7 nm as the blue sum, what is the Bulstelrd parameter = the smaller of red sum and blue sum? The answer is 3.20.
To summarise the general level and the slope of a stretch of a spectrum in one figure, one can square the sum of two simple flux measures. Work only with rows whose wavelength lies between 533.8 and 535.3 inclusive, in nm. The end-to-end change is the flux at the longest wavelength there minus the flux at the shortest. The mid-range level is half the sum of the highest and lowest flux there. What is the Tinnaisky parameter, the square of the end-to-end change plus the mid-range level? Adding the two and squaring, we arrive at 1.93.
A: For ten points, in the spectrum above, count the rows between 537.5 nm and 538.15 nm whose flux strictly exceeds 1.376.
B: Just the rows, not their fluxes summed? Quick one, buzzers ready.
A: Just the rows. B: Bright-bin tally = 2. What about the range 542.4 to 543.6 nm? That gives 4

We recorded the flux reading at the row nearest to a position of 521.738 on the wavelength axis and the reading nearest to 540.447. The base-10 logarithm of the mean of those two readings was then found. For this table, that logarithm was 0.118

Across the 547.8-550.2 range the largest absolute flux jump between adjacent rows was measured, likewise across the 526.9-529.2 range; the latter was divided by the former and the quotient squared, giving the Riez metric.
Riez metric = 11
